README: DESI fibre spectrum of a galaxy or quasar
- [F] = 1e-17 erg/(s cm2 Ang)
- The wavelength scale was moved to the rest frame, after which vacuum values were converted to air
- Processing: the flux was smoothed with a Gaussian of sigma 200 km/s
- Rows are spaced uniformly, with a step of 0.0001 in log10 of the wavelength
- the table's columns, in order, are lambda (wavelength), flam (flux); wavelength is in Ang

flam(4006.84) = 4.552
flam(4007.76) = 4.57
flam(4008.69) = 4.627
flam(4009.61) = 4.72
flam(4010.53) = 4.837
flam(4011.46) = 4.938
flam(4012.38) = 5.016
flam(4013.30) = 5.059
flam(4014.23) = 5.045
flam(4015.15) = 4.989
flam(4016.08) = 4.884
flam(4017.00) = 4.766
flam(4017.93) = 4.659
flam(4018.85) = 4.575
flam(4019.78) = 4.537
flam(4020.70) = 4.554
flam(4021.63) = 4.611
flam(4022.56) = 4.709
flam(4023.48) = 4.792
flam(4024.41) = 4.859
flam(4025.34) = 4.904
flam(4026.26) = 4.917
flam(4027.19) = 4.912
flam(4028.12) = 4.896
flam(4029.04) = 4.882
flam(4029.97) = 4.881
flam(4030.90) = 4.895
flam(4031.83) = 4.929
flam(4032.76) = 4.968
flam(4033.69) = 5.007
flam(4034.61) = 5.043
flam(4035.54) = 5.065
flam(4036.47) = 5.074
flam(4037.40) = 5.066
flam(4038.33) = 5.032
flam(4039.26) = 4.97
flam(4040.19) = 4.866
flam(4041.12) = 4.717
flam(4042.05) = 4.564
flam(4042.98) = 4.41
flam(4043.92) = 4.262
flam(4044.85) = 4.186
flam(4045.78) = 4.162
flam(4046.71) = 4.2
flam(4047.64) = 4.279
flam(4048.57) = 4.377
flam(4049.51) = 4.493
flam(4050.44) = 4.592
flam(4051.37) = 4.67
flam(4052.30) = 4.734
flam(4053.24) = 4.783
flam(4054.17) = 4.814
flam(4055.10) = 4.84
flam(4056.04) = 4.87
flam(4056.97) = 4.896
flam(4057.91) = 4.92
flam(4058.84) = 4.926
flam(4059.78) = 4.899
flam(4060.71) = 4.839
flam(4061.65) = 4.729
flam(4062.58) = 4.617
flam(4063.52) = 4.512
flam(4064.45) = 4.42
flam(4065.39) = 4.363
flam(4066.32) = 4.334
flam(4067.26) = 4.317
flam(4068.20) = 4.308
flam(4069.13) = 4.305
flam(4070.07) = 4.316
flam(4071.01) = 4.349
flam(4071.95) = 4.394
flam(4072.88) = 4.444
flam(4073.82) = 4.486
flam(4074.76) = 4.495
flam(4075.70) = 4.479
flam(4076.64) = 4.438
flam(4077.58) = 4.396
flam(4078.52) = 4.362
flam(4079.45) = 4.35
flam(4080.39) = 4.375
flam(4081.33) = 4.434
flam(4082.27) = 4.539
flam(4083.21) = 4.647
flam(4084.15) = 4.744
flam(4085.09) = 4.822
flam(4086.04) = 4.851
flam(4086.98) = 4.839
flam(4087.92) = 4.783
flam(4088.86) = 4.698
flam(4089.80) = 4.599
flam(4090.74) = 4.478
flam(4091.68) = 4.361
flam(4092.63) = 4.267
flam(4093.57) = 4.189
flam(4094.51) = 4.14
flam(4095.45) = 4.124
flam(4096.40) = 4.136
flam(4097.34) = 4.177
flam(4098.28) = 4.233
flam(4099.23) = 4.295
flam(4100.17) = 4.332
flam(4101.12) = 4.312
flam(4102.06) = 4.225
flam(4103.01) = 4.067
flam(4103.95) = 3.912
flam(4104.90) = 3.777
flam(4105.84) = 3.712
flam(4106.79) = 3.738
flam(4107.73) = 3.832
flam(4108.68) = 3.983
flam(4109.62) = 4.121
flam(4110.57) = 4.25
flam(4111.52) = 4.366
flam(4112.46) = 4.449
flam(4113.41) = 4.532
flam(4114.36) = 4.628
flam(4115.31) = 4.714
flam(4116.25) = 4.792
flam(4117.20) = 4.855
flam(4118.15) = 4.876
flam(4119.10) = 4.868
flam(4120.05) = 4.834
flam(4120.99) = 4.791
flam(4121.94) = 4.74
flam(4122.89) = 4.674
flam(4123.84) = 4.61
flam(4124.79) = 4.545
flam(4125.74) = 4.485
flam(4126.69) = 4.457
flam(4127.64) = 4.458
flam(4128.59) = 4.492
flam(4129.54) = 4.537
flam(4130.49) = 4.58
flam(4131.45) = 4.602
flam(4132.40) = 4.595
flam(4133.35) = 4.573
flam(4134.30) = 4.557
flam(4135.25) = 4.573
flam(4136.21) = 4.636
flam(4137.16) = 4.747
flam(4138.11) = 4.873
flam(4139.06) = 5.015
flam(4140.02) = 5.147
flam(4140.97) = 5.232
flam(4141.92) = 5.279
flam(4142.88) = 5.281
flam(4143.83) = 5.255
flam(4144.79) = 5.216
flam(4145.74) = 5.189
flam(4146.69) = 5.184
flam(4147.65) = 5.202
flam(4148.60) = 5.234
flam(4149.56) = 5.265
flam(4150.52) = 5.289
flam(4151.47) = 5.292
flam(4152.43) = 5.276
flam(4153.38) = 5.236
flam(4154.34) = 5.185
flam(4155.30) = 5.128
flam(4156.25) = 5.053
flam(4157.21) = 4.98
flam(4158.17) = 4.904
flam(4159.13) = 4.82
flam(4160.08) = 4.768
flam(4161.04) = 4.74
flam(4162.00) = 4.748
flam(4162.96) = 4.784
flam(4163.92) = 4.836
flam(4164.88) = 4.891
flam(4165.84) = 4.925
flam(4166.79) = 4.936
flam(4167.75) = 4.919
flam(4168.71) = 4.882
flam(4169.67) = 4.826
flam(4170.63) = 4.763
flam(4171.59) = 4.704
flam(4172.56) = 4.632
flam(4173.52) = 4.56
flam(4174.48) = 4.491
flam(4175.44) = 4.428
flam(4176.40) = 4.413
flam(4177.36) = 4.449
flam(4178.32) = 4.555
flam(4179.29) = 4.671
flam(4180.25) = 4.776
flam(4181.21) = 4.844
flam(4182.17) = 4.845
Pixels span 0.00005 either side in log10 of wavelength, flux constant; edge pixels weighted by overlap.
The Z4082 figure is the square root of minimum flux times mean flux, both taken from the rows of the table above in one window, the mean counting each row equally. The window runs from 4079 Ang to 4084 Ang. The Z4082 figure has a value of 4.4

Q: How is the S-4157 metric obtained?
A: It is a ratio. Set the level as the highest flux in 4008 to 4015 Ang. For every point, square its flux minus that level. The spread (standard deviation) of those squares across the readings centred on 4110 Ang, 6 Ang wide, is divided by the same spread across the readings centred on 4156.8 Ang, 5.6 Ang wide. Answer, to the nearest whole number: 21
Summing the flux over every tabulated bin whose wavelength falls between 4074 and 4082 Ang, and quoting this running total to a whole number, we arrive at 35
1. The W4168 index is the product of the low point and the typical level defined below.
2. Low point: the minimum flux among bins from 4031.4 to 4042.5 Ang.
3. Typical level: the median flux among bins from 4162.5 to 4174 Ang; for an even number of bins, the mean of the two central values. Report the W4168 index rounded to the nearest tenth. 22.0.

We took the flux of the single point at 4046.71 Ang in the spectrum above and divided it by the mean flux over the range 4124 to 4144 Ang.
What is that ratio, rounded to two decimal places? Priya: 0.88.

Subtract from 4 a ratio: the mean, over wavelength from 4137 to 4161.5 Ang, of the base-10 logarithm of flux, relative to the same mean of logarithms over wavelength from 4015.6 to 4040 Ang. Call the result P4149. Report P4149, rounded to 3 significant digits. 2.97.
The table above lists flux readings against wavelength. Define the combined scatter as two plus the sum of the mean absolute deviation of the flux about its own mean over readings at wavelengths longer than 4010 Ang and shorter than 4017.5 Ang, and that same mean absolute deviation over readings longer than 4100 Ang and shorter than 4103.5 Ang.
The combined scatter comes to 2.17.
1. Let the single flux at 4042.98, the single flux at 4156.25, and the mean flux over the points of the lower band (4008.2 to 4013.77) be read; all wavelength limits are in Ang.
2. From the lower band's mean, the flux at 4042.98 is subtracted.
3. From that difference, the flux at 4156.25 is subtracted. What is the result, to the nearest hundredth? -4.60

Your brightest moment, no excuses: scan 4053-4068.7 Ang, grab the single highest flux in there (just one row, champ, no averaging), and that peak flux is 4.926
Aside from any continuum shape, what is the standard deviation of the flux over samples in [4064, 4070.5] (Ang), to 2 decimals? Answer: 0.04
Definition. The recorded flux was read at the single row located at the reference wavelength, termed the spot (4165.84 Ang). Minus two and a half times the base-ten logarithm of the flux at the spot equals -1.73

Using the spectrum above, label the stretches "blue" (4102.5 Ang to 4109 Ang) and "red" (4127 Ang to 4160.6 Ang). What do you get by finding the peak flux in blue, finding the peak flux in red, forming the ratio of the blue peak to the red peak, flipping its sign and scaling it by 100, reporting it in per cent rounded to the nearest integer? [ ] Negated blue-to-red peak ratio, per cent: -77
